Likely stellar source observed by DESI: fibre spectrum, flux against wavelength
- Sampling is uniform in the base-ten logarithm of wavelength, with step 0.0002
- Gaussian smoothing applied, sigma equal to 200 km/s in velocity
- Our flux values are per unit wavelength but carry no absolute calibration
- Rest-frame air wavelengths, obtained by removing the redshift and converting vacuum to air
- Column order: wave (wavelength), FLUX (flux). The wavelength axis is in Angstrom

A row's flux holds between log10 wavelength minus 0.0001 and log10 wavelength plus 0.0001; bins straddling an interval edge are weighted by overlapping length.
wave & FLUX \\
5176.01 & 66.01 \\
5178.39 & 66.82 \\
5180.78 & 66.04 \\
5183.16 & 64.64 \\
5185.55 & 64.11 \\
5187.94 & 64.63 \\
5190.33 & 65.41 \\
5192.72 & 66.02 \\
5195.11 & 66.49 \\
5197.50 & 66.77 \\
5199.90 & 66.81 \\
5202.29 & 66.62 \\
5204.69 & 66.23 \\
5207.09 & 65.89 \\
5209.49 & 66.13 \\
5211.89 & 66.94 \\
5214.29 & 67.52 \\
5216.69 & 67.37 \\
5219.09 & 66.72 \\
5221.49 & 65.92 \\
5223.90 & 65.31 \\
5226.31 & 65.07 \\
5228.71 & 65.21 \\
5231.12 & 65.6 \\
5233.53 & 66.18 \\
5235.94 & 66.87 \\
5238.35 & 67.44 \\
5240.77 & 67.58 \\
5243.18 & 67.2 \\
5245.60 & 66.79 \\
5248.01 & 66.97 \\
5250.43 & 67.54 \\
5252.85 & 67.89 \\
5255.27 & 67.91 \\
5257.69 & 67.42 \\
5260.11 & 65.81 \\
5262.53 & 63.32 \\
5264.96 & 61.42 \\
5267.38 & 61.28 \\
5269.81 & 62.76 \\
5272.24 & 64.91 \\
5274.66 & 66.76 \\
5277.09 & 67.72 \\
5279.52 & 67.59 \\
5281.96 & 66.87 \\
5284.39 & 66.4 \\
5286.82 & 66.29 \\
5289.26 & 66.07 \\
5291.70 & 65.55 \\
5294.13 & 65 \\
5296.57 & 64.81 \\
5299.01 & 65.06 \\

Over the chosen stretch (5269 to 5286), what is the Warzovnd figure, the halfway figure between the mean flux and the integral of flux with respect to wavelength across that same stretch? 596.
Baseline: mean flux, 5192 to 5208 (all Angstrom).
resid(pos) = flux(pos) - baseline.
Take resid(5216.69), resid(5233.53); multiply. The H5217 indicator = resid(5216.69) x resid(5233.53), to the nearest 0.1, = -0.2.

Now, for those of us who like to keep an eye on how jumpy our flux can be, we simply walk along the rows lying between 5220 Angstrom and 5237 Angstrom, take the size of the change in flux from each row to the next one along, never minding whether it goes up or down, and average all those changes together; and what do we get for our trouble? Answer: 0.44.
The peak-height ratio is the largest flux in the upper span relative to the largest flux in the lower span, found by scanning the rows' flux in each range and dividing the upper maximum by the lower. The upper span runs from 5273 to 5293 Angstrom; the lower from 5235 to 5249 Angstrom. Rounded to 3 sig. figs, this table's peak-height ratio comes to 1.00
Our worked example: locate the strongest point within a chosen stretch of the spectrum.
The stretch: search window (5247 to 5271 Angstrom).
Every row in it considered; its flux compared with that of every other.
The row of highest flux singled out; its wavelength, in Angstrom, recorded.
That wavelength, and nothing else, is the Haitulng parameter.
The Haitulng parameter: 5255.27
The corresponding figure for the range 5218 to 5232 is 5219.09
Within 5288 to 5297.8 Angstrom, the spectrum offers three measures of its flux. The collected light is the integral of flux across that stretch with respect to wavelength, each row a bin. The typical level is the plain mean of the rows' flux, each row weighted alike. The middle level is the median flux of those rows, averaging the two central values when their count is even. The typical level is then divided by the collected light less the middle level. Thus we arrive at 0.114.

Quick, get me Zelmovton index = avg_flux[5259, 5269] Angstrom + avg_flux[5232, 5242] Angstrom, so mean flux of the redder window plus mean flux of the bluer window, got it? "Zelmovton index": 130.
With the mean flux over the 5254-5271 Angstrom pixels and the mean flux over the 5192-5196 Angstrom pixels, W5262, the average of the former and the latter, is 65.3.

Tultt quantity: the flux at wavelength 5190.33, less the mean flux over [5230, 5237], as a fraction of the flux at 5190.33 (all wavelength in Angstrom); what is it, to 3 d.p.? -0.012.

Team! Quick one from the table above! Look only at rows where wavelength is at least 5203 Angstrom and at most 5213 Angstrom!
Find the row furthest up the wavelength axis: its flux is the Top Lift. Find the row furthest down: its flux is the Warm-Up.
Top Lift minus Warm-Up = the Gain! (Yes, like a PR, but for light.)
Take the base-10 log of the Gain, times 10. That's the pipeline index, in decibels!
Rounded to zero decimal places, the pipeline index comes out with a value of -1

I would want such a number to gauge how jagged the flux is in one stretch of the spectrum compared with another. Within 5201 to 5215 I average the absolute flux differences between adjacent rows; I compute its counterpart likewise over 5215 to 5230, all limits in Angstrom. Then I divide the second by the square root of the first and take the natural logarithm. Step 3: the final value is -0.34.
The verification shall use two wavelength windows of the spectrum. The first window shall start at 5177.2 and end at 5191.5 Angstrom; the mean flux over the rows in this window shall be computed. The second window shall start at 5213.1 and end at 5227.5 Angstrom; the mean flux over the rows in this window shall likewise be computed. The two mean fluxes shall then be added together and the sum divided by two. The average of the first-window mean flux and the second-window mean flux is 65.80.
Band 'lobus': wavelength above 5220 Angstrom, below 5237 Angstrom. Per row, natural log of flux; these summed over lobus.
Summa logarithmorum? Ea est 29.3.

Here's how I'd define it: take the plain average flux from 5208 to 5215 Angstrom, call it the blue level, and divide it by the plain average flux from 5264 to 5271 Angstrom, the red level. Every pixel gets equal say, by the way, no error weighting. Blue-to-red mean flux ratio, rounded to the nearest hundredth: 1.08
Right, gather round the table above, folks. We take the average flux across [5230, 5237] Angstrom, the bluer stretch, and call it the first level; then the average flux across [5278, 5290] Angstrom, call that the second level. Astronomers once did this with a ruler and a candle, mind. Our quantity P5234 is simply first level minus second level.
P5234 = 0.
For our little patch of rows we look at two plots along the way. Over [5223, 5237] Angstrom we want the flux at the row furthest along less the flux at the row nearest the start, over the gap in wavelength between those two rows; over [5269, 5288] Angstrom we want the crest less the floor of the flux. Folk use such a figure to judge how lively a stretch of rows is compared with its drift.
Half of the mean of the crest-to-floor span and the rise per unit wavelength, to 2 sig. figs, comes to 1.3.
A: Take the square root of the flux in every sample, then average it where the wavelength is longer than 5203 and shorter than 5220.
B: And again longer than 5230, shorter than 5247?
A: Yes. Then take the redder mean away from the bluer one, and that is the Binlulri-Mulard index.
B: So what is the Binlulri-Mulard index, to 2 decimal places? -0.01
